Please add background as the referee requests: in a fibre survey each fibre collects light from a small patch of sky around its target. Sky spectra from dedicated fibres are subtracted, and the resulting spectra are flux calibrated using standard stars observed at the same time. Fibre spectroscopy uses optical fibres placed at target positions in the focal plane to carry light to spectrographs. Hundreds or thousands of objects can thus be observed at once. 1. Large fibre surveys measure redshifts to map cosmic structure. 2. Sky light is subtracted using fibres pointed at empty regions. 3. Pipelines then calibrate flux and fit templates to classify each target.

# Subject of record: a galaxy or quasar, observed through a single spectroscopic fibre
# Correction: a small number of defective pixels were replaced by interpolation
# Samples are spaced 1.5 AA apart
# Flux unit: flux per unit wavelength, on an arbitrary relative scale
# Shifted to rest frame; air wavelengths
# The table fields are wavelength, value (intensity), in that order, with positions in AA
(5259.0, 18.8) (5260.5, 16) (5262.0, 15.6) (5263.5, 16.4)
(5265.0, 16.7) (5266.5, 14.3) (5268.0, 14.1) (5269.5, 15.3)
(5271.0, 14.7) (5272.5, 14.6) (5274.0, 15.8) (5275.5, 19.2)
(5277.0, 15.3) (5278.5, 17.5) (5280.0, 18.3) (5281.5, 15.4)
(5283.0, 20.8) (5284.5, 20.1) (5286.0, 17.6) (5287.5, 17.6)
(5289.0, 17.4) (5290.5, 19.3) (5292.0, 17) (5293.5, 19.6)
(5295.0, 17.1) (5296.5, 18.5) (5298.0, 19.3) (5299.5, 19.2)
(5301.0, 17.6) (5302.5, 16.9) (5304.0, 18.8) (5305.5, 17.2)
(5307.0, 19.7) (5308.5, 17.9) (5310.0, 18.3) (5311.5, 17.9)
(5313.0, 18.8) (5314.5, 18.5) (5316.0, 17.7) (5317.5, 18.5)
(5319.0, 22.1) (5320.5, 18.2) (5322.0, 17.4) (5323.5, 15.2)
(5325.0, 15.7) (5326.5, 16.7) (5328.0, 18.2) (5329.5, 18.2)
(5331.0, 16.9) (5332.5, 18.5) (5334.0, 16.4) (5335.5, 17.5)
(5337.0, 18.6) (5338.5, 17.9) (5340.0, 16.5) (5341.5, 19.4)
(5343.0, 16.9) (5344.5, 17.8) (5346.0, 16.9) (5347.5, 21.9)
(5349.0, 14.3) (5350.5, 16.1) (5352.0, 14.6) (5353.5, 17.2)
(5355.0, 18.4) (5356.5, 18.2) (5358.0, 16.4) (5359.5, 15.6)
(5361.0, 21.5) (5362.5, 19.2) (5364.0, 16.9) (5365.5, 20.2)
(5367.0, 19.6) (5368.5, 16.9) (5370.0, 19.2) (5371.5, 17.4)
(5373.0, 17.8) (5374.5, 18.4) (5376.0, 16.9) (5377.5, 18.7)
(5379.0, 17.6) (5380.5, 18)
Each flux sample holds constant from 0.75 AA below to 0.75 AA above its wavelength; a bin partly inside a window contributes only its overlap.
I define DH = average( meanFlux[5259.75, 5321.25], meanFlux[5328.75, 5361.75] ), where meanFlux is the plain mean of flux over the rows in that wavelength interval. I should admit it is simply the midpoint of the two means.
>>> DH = 17.6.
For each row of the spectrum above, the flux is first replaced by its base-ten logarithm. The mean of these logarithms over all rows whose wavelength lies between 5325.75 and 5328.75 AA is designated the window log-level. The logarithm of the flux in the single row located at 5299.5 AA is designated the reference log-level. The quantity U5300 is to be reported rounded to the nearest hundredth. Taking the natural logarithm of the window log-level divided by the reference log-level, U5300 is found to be -0.03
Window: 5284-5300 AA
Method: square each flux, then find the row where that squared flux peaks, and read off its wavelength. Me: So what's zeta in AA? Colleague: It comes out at 5284.5 AA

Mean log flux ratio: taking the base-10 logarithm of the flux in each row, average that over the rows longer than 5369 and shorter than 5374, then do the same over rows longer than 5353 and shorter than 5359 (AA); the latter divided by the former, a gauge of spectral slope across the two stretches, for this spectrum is 0.99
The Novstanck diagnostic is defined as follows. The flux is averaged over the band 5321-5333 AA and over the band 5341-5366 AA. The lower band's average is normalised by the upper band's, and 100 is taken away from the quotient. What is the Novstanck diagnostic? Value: -99.0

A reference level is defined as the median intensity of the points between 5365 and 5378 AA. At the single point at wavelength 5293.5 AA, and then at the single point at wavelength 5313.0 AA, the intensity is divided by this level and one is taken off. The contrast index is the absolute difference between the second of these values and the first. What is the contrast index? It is 0.043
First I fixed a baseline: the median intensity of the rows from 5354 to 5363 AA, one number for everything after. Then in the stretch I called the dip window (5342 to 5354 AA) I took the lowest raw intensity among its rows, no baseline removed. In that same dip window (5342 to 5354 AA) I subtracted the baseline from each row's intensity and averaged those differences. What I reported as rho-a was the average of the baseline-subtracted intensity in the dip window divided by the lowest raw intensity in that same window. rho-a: -0.09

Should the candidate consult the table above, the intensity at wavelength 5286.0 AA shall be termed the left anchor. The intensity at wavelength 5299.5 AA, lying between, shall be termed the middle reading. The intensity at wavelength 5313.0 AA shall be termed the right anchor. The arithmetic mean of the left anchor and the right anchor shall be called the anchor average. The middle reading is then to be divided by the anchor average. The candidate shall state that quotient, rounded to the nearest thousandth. 1.055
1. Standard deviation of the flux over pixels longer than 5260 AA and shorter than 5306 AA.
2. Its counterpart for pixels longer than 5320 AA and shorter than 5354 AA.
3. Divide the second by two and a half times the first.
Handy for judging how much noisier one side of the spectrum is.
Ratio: 0.36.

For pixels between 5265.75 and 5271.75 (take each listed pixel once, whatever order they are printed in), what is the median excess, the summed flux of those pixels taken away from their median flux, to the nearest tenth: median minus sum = -43.9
